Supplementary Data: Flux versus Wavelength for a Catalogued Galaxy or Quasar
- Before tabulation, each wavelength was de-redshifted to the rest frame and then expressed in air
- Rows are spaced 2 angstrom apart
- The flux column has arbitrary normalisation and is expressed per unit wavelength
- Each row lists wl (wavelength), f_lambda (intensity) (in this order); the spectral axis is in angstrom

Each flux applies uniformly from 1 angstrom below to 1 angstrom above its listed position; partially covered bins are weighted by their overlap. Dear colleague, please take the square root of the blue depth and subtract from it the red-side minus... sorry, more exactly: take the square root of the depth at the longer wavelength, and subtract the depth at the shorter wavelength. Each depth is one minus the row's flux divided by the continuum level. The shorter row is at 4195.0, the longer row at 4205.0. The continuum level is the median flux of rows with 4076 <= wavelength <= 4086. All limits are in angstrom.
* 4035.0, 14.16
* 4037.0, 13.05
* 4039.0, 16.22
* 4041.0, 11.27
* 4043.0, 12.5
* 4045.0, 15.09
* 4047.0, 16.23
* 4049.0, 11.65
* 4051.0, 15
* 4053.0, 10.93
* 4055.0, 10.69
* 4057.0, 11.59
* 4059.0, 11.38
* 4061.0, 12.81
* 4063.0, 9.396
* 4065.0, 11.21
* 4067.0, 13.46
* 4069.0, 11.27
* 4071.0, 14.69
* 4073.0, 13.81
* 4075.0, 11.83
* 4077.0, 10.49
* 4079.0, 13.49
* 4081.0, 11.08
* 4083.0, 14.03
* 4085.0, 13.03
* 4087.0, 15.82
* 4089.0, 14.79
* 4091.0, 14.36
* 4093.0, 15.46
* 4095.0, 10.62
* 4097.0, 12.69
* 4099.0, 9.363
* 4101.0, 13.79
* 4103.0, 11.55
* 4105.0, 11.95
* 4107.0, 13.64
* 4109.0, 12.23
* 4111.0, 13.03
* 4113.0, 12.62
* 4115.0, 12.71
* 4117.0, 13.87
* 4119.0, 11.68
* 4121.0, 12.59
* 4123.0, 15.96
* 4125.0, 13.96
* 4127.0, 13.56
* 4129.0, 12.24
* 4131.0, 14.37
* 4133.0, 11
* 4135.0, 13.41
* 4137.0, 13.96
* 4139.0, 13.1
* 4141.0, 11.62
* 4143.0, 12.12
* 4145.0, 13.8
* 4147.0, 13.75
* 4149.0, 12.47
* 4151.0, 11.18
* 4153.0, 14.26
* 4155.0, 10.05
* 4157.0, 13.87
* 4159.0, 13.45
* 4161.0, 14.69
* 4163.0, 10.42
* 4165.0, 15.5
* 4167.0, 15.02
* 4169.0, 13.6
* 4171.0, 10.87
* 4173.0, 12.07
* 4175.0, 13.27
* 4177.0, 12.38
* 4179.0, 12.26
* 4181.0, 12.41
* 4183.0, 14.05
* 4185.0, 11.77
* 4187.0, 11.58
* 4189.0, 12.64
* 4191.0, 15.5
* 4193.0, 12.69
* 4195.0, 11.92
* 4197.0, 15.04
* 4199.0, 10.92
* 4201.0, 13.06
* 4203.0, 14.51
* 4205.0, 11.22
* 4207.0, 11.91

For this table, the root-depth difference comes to 0.3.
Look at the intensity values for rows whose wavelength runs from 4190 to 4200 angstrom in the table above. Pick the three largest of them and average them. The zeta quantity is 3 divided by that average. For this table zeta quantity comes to 0.208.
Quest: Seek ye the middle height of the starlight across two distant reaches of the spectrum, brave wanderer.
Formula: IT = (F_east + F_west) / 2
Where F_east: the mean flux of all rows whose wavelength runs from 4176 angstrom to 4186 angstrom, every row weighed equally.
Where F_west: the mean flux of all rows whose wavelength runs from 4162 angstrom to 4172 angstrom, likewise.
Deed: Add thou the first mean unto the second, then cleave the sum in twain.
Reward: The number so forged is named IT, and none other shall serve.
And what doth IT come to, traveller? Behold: 12.8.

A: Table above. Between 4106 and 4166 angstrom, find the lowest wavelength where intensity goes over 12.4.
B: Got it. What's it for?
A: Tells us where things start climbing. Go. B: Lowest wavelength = 4107.0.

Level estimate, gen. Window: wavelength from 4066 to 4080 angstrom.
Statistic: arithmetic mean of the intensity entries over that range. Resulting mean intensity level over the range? 12.7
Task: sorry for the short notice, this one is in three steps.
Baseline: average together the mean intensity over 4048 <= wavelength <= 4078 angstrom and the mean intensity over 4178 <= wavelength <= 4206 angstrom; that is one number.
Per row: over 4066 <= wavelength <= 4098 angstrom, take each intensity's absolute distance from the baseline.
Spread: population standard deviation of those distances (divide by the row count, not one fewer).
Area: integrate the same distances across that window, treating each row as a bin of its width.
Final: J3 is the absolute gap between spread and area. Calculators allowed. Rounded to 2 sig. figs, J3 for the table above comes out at 51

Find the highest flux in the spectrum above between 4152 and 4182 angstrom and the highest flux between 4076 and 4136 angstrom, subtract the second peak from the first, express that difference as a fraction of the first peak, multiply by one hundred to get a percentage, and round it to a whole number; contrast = -3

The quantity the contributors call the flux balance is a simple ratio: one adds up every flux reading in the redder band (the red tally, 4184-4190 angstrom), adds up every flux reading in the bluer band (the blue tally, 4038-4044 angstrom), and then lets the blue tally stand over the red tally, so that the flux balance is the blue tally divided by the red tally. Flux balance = 1.11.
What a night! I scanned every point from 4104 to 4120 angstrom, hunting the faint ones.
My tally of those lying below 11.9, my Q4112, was 1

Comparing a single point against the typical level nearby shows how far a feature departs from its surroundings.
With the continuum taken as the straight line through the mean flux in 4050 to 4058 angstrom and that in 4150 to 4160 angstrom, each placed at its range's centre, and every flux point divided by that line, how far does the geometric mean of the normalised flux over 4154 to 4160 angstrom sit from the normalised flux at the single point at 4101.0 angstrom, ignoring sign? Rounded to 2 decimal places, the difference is 0.14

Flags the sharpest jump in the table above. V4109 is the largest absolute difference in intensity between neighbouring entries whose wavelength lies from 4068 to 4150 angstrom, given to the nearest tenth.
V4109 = 4.8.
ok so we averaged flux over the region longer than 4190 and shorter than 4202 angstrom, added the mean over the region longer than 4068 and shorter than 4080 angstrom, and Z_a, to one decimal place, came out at 25.8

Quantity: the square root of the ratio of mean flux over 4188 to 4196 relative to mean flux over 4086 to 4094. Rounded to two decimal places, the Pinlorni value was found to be 0.93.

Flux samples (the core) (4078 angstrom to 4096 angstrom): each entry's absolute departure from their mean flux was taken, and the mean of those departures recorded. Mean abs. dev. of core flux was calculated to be 1.40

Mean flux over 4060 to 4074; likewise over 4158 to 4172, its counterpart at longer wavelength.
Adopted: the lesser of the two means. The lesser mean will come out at 12.4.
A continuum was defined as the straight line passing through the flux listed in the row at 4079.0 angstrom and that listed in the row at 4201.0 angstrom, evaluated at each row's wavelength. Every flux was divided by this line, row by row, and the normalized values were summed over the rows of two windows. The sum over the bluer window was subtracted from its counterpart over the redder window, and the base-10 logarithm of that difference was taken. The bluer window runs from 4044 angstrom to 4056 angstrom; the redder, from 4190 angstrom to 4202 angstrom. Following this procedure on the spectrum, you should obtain -0.7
